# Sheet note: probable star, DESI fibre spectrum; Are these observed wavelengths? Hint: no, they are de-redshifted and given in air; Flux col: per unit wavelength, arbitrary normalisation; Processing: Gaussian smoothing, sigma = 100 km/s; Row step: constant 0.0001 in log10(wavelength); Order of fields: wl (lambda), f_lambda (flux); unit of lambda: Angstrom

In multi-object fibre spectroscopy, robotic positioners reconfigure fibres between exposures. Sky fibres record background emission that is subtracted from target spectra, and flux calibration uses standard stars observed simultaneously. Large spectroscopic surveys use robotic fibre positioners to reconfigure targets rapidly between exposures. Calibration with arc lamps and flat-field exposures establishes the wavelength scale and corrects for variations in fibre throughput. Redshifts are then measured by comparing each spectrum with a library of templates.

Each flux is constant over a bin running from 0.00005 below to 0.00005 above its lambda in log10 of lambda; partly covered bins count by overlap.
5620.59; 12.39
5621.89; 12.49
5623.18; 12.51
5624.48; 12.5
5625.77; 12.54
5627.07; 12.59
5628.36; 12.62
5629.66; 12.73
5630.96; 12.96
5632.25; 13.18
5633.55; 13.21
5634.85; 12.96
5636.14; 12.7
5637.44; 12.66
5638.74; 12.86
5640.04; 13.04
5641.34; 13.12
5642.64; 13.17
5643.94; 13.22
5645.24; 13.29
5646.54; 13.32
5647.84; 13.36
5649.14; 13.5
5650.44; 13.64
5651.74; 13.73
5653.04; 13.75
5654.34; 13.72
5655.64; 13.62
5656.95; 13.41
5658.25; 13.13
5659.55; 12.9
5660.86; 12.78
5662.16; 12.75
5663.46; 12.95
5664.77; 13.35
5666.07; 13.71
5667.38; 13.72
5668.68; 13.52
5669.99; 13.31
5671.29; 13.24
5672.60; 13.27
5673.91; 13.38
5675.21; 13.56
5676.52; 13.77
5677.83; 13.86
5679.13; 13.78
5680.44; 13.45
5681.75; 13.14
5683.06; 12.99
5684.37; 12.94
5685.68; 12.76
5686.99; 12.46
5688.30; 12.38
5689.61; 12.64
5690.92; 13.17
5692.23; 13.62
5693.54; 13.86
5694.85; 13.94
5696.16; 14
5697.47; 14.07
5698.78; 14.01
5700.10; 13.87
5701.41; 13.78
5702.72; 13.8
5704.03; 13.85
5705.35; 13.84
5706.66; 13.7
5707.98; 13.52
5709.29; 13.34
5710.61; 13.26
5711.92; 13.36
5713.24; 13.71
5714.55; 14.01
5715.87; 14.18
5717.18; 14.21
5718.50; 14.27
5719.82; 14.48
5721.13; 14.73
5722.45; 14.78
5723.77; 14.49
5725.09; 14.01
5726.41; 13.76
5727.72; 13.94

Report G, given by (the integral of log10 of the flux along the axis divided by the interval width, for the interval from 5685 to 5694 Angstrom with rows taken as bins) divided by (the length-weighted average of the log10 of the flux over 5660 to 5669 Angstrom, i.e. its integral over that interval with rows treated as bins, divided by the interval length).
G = 0.99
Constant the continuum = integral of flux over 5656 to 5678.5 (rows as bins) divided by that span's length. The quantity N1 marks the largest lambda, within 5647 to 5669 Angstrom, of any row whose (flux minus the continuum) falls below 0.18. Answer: 5664.77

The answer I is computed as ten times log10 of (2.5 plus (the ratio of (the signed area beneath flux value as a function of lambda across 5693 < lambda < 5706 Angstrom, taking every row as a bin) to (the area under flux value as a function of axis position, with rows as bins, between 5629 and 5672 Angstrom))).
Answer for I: 4.5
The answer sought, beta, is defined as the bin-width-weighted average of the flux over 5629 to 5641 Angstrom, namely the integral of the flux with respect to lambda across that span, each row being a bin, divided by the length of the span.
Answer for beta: 12.9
